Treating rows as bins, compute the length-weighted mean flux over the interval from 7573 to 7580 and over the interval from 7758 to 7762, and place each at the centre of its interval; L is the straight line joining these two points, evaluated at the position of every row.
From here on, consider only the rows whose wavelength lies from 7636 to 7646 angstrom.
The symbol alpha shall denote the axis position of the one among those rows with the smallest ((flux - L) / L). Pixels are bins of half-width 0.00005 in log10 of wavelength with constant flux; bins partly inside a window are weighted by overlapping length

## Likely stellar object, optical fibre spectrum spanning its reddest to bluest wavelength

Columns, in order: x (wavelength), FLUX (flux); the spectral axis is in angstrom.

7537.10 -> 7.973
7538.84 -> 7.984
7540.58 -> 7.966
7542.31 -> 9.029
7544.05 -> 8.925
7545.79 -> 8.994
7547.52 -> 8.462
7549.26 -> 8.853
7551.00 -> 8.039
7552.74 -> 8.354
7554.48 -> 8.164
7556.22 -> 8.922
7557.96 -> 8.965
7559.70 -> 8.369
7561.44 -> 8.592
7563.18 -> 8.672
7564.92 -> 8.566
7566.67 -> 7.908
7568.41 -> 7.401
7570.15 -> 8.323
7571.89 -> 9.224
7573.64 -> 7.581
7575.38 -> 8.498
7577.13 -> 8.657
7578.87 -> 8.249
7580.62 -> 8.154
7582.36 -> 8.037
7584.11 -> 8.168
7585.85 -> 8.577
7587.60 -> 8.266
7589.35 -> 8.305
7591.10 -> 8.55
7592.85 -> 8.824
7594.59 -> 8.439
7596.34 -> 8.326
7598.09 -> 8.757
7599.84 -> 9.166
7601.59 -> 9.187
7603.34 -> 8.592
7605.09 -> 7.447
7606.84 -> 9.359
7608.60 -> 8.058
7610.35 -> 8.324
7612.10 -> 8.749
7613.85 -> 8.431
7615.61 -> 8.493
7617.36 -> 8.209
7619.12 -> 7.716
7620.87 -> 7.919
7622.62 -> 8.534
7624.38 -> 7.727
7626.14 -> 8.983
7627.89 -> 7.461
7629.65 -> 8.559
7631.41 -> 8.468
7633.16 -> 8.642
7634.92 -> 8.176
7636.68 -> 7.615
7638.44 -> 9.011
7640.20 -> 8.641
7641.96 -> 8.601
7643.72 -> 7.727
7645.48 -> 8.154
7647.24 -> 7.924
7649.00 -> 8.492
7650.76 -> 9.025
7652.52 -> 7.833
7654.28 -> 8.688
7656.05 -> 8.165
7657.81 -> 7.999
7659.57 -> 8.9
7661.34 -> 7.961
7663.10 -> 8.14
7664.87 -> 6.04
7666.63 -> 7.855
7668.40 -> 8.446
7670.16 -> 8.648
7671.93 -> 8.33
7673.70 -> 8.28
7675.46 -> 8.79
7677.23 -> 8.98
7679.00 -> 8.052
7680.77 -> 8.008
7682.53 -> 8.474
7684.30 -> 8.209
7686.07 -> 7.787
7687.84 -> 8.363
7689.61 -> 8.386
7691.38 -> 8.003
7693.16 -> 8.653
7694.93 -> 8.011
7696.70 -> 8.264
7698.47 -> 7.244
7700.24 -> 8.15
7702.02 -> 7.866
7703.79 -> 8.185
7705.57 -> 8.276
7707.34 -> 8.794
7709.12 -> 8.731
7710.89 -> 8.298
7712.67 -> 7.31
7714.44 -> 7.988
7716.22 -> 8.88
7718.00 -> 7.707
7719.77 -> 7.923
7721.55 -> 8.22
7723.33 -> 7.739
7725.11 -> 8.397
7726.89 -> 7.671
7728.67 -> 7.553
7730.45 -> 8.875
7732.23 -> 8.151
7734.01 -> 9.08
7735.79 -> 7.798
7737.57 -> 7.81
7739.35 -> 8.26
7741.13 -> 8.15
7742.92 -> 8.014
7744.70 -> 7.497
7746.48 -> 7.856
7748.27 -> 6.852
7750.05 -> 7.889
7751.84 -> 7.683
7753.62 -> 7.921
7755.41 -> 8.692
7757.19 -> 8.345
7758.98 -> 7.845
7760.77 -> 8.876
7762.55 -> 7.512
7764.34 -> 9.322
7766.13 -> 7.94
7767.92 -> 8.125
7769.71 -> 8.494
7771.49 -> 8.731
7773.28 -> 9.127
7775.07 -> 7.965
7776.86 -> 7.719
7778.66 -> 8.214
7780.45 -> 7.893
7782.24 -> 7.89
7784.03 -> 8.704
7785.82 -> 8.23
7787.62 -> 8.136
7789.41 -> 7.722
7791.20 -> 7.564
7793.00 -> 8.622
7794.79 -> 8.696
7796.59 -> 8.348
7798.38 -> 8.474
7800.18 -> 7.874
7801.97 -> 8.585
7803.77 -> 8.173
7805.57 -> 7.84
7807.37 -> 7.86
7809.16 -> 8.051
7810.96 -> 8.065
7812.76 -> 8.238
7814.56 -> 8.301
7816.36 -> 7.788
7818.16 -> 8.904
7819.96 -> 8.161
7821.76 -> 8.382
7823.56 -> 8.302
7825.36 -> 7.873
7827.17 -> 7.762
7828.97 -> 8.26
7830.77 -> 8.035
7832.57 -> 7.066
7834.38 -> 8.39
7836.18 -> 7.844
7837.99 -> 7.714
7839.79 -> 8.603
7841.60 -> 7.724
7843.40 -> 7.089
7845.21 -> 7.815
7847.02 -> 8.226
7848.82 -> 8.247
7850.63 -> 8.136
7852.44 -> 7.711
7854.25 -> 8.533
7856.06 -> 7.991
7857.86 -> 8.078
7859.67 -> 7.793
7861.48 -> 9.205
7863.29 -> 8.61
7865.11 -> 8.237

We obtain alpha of 7636.68 angstrom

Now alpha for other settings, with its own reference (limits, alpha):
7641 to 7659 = 7643.72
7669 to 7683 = 7680.77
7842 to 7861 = 7843.40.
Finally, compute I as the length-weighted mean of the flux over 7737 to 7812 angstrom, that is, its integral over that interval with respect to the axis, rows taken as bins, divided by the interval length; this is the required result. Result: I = 8.1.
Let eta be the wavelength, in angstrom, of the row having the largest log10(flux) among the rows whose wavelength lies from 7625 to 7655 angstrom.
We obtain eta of 7650.76 angstrom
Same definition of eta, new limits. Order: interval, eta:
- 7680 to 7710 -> 7707.34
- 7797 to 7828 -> 7818.16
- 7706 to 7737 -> 7734.01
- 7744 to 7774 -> 7764.34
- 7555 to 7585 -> 7571.89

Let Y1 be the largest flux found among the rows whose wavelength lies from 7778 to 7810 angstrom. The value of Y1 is 8.704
